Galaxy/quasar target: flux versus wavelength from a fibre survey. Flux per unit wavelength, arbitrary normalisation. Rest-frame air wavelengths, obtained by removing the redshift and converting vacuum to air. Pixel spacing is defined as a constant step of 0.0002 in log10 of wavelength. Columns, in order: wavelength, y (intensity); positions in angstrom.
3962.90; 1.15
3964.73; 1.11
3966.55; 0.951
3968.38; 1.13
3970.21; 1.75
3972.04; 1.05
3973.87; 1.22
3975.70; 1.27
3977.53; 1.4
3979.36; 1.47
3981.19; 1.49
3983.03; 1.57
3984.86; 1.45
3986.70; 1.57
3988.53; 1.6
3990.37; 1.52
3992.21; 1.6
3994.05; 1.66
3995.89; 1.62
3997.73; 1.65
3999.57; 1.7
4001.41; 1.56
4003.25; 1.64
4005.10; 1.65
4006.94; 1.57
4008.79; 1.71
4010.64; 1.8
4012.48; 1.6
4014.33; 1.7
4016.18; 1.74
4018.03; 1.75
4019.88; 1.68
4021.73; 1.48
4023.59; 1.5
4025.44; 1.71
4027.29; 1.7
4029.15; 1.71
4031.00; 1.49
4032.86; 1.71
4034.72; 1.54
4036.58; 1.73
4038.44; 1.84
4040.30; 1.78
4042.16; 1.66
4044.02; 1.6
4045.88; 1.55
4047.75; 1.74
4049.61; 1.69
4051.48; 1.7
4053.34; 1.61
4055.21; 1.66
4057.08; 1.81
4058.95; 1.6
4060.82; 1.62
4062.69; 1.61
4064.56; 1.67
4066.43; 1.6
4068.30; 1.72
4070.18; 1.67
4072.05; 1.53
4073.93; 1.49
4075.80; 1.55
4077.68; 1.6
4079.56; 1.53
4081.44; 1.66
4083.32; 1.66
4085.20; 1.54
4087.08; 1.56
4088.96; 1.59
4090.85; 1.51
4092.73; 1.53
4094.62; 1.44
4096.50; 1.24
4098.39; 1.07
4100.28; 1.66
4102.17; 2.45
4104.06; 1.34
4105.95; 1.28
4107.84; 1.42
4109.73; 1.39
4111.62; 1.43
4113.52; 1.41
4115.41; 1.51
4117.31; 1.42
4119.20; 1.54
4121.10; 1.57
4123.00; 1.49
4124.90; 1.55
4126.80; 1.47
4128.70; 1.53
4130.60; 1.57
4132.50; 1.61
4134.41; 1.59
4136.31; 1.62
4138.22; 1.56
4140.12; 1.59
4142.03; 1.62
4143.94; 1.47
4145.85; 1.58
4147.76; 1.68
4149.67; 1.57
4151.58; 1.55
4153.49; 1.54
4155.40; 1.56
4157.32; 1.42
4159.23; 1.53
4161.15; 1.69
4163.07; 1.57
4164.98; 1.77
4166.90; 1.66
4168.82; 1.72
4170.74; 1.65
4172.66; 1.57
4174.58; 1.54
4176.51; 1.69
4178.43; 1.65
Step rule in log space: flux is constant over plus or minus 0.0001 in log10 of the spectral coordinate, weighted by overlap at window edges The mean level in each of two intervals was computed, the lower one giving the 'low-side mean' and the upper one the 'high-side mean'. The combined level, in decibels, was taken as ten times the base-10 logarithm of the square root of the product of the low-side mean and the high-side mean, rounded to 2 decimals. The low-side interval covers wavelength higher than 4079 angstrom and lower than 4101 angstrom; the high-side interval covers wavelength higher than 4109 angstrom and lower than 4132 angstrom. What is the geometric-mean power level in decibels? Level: 1.75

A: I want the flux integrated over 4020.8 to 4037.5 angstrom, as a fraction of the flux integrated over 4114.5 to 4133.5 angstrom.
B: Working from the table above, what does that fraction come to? 0.9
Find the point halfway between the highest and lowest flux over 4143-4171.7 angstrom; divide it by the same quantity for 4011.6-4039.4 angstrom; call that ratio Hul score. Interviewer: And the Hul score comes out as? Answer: 0.96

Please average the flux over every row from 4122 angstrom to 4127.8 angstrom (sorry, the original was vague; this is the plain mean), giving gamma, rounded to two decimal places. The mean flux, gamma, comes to 1.50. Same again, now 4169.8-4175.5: 1.59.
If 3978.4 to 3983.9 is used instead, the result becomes 1.51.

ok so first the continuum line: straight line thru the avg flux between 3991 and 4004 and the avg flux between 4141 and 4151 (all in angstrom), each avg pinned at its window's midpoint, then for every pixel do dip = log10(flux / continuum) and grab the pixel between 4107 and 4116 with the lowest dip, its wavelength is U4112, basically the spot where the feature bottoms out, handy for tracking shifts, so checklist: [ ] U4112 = 4109.73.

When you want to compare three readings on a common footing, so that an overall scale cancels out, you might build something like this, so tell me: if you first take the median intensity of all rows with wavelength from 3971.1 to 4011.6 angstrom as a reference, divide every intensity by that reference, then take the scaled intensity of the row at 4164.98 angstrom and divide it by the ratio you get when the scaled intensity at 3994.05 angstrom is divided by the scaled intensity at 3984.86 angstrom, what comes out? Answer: 0.98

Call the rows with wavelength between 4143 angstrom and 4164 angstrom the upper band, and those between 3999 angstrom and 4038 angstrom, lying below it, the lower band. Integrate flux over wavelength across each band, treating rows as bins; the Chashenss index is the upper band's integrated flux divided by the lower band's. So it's 0.51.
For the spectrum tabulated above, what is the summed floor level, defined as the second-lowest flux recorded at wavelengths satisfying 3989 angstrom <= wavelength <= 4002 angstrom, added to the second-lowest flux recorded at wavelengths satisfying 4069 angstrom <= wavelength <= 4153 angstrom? 2.80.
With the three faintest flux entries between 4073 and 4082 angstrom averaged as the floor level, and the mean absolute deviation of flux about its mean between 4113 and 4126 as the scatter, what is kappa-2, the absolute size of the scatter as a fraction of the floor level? 0.033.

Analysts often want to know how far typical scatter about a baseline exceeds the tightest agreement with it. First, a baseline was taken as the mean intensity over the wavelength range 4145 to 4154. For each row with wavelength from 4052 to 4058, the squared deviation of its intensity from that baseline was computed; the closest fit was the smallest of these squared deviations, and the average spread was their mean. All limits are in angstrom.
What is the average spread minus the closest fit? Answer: 0.018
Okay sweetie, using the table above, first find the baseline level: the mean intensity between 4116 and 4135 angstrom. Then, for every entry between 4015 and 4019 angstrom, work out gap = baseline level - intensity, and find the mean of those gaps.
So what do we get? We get -0.21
